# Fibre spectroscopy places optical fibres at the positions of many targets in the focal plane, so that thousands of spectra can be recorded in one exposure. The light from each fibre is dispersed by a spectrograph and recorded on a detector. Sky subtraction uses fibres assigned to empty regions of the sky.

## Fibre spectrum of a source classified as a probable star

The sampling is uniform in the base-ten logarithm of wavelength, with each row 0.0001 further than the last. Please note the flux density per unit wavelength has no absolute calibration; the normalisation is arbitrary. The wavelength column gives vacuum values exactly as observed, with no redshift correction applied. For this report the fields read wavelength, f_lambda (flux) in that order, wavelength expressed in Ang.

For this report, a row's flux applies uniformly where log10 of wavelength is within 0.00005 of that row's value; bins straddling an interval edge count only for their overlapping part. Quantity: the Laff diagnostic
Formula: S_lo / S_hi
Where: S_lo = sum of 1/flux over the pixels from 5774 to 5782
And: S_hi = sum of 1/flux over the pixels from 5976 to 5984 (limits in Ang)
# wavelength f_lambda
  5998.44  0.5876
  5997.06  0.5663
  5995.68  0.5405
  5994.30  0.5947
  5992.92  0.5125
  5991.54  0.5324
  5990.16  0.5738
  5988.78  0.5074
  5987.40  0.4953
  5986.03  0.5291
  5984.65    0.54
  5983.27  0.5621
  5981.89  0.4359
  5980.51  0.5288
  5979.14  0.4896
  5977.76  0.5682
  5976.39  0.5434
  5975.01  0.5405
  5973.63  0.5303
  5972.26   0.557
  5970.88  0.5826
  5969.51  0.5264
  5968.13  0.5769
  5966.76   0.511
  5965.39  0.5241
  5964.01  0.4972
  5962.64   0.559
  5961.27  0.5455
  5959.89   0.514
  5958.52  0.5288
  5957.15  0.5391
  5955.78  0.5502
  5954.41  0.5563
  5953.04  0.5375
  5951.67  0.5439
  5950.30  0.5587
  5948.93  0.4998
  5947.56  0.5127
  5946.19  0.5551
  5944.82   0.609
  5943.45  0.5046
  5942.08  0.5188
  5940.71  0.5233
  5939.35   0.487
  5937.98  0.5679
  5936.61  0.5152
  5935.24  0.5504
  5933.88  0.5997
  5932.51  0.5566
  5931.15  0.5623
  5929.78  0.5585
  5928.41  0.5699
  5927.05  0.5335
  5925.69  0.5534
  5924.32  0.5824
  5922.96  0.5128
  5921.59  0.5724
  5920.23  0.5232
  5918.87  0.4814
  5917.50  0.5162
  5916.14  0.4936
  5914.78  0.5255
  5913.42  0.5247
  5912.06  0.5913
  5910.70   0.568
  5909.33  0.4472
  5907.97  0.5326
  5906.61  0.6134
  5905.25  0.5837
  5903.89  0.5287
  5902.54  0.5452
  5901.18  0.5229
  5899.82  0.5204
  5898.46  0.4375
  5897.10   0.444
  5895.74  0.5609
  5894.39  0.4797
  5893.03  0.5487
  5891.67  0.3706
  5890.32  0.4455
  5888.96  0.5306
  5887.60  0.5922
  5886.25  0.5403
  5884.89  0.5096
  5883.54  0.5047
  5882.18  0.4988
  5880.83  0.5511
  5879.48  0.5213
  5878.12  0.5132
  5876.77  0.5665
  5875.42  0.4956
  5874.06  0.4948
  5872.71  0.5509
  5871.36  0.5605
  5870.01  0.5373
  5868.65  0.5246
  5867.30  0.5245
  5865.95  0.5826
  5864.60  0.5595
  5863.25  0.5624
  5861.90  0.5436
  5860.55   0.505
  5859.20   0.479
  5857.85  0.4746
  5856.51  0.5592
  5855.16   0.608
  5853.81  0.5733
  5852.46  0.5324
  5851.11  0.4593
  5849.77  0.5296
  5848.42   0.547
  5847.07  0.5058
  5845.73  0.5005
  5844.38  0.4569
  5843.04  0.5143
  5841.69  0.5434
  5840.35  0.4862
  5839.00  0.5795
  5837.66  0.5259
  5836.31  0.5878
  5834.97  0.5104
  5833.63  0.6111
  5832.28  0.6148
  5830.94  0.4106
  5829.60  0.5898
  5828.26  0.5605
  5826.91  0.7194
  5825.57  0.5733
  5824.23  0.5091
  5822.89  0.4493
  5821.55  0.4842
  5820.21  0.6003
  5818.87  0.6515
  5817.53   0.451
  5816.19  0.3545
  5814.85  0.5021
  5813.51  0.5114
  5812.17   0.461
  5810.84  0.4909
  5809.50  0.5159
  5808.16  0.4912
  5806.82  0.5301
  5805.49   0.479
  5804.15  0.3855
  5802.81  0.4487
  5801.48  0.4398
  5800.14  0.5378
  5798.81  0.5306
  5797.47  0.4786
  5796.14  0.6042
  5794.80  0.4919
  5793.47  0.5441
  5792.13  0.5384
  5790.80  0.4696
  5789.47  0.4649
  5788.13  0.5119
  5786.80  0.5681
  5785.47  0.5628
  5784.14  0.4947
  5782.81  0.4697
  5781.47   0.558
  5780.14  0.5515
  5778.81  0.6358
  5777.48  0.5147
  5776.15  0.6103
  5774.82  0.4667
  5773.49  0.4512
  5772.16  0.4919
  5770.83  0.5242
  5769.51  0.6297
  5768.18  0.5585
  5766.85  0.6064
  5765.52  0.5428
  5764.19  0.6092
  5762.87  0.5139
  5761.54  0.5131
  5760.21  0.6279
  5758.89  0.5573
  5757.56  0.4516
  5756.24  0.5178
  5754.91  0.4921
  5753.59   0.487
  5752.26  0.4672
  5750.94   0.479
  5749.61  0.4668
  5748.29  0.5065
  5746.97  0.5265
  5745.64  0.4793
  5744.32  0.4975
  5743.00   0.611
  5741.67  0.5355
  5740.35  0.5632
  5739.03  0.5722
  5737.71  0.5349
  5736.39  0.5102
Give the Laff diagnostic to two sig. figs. 0.94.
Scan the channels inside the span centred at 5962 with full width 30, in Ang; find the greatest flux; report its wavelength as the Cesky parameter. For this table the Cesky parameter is 5970.88 Ang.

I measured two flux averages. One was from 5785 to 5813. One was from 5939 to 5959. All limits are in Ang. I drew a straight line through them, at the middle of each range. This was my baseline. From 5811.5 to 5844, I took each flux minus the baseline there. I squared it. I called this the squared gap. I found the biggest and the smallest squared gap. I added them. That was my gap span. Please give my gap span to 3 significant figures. 0.0446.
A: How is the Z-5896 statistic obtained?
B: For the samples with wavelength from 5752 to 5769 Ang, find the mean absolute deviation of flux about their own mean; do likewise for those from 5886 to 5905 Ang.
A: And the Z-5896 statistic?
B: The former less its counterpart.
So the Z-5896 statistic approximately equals -0.0039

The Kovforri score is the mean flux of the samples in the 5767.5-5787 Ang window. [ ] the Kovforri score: 0.539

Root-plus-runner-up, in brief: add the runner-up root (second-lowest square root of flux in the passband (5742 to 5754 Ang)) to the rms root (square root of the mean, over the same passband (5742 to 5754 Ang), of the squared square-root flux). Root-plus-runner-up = 1.39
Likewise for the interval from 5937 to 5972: 1.44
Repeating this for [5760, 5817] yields 1.34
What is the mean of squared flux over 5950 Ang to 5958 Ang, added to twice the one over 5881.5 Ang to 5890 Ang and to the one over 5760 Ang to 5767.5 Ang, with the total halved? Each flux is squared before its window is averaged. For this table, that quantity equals 0.59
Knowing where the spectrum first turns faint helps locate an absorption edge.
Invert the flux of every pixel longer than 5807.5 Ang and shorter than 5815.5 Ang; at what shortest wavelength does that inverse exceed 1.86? 5808.16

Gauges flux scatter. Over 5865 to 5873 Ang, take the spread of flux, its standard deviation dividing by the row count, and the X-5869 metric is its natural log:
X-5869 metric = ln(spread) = -3.9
